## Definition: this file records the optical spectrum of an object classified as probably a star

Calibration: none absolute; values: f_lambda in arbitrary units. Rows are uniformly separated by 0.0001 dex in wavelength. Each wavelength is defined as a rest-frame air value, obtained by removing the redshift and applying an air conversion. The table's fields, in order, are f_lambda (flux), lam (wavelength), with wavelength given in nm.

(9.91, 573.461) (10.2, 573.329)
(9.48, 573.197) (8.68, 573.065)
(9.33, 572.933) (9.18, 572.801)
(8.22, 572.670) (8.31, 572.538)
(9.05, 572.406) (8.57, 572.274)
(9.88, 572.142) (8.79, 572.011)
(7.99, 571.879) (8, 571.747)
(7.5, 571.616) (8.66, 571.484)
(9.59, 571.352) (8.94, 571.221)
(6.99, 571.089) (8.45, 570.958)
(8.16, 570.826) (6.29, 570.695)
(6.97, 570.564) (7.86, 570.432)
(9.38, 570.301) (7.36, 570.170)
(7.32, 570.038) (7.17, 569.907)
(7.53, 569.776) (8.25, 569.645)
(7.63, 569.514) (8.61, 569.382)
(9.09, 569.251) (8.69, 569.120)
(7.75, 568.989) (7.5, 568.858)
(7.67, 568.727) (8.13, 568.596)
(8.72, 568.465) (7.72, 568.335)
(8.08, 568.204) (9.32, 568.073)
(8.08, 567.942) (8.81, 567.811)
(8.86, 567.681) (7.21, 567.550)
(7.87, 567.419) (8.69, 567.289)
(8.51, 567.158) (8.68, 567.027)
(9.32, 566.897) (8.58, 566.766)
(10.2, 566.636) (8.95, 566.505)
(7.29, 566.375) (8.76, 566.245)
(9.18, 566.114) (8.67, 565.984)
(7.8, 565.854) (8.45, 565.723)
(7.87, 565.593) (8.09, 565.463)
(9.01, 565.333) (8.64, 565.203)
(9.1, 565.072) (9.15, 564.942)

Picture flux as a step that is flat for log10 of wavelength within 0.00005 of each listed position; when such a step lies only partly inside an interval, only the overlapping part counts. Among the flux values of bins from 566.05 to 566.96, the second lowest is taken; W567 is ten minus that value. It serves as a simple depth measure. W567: 1.42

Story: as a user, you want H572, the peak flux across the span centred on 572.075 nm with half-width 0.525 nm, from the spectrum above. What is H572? 9.88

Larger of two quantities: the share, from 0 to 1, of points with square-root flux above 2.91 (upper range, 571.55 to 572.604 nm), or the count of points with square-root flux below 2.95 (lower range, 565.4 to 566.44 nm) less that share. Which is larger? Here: 5.5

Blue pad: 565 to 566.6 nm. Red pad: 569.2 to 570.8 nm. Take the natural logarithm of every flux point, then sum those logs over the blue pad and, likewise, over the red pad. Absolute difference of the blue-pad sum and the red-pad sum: 1.1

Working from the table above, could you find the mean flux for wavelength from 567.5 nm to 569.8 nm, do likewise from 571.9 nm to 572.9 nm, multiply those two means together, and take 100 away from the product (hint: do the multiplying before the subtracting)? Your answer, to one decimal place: -27.3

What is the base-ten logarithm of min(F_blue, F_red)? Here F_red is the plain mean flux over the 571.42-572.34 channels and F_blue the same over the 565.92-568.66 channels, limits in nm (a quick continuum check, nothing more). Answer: 0.929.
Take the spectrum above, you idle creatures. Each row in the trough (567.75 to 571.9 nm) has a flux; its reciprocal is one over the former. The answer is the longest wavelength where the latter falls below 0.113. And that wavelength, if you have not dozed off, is 571.352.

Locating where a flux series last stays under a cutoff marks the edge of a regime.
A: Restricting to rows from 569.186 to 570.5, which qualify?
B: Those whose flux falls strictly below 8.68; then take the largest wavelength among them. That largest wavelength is 570.432 nm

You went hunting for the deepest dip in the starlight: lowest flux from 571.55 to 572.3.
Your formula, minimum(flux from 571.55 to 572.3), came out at 7.5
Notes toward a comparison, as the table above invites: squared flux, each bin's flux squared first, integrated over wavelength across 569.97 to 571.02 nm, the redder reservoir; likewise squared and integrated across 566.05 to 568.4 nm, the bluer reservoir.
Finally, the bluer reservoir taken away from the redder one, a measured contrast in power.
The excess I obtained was -110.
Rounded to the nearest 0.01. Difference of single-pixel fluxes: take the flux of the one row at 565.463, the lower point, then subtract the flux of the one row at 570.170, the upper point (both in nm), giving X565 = 0.73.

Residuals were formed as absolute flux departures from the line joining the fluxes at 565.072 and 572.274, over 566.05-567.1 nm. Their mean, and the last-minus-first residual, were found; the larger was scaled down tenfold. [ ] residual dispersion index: 0.055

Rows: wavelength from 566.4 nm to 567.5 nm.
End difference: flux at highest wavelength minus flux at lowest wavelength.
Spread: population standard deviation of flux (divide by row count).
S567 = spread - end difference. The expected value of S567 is 1.7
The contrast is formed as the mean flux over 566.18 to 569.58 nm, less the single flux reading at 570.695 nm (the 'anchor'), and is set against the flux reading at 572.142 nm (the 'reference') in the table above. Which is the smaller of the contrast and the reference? 2.1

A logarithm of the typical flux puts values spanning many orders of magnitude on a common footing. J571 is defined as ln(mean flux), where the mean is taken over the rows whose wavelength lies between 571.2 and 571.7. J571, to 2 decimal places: 2.16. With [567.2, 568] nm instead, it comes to 2.11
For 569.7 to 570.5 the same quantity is 2.05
